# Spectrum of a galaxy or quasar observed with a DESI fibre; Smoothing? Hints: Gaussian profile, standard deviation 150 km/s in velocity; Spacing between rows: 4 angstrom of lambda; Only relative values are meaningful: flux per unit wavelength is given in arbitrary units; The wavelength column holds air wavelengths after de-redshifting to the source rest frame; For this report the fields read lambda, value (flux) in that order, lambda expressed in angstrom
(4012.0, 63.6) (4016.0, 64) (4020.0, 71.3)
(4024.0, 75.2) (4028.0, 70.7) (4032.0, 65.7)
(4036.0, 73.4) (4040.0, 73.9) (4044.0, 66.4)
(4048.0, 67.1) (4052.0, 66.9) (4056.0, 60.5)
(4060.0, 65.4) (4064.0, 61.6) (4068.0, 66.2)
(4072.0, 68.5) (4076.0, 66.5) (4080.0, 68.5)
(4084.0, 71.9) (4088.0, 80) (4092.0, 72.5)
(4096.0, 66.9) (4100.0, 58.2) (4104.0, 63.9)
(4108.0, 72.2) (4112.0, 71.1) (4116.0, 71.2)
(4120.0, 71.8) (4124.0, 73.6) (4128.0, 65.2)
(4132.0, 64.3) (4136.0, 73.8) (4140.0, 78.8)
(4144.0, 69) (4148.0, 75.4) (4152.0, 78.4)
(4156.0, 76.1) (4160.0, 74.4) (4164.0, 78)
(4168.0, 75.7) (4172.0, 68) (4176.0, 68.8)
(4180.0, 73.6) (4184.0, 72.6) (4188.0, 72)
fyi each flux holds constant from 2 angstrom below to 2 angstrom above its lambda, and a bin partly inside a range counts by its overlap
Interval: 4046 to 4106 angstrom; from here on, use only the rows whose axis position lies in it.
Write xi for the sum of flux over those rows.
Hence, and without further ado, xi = 1005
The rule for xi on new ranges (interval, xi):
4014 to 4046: 561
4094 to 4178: 1495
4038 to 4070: 528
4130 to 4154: 440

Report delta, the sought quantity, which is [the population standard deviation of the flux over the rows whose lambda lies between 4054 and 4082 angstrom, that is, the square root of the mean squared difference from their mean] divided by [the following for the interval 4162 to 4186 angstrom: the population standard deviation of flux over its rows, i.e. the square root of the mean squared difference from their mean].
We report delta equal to 0.82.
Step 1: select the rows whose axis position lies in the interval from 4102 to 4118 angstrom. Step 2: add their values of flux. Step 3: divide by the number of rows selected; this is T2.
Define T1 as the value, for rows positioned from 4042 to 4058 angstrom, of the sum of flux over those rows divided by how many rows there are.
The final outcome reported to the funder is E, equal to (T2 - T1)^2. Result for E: 19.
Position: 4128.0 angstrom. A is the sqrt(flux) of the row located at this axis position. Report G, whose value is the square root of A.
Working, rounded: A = 8.07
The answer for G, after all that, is 2.84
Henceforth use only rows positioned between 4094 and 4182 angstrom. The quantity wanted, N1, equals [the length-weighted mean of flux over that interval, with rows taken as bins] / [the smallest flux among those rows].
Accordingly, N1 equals 1.22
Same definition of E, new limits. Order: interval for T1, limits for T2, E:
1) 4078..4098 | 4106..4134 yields 4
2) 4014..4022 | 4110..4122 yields 14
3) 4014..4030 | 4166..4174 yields 2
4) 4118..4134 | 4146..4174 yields 41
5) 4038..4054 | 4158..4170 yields 56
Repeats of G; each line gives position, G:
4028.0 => 2.90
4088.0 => 2.99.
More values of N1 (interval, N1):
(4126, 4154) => 1.12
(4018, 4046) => 1.08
